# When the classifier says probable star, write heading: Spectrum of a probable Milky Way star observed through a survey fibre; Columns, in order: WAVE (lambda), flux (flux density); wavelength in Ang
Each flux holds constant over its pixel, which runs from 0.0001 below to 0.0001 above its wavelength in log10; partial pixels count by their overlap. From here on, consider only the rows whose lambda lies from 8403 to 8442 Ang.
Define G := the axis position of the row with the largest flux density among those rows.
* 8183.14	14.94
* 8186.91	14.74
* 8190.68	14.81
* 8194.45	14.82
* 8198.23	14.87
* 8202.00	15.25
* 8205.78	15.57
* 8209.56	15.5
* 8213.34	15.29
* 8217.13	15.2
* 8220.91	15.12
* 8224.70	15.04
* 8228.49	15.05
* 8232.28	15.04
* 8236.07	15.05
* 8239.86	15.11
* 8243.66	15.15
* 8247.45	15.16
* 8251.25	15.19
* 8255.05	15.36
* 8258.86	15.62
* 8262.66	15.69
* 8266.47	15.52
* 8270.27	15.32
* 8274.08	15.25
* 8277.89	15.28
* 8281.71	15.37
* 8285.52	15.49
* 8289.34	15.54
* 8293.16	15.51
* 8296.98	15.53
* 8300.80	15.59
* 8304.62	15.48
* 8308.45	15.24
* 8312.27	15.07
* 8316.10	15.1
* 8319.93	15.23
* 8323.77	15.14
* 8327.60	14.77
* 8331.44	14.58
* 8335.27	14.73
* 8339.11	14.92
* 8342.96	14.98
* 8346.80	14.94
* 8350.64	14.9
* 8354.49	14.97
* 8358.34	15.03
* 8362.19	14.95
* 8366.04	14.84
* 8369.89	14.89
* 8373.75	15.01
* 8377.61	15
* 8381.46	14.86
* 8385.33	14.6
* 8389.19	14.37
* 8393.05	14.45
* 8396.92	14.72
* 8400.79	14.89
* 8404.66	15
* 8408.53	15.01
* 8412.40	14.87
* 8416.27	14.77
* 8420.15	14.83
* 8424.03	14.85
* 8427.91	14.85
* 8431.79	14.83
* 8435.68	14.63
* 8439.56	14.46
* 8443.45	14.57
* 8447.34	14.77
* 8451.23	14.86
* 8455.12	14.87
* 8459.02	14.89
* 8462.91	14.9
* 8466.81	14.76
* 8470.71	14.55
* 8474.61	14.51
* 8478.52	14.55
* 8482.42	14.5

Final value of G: 8408.53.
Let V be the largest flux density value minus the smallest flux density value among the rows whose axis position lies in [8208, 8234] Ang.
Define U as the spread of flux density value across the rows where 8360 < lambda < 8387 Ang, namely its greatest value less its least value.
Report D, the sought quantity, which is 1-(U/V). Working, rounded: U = 0.41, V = 0.46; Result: 0.1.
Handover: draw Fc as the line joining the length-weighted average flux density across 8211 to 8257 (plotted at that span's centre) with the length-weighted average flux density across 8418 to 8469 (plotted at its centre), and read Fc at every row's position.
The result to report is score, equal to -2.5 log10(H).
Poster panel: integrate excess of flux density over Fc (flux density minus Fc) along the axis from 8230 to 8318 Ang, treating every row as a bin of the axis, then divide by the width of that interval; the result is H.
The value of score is 1.5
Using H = 0.25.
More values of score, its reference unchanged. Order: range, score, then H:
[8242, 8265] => 1.5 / 0.25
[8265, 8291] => 1.2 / 0.32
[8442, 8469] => 3.2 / 0.05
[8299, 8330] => 1.8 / 0.19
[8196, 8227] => 3.7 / 0.03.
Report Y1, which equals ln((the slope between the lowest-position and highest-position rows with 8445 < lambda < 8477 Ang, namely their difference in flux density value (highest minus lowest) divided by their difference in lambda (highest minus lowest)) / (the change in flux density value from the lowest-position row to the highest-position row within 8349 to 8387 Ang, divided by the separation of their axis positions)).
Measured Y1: 0.1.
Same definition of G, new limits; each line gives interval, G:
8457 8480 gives 8462.91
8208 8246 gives 8209.56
